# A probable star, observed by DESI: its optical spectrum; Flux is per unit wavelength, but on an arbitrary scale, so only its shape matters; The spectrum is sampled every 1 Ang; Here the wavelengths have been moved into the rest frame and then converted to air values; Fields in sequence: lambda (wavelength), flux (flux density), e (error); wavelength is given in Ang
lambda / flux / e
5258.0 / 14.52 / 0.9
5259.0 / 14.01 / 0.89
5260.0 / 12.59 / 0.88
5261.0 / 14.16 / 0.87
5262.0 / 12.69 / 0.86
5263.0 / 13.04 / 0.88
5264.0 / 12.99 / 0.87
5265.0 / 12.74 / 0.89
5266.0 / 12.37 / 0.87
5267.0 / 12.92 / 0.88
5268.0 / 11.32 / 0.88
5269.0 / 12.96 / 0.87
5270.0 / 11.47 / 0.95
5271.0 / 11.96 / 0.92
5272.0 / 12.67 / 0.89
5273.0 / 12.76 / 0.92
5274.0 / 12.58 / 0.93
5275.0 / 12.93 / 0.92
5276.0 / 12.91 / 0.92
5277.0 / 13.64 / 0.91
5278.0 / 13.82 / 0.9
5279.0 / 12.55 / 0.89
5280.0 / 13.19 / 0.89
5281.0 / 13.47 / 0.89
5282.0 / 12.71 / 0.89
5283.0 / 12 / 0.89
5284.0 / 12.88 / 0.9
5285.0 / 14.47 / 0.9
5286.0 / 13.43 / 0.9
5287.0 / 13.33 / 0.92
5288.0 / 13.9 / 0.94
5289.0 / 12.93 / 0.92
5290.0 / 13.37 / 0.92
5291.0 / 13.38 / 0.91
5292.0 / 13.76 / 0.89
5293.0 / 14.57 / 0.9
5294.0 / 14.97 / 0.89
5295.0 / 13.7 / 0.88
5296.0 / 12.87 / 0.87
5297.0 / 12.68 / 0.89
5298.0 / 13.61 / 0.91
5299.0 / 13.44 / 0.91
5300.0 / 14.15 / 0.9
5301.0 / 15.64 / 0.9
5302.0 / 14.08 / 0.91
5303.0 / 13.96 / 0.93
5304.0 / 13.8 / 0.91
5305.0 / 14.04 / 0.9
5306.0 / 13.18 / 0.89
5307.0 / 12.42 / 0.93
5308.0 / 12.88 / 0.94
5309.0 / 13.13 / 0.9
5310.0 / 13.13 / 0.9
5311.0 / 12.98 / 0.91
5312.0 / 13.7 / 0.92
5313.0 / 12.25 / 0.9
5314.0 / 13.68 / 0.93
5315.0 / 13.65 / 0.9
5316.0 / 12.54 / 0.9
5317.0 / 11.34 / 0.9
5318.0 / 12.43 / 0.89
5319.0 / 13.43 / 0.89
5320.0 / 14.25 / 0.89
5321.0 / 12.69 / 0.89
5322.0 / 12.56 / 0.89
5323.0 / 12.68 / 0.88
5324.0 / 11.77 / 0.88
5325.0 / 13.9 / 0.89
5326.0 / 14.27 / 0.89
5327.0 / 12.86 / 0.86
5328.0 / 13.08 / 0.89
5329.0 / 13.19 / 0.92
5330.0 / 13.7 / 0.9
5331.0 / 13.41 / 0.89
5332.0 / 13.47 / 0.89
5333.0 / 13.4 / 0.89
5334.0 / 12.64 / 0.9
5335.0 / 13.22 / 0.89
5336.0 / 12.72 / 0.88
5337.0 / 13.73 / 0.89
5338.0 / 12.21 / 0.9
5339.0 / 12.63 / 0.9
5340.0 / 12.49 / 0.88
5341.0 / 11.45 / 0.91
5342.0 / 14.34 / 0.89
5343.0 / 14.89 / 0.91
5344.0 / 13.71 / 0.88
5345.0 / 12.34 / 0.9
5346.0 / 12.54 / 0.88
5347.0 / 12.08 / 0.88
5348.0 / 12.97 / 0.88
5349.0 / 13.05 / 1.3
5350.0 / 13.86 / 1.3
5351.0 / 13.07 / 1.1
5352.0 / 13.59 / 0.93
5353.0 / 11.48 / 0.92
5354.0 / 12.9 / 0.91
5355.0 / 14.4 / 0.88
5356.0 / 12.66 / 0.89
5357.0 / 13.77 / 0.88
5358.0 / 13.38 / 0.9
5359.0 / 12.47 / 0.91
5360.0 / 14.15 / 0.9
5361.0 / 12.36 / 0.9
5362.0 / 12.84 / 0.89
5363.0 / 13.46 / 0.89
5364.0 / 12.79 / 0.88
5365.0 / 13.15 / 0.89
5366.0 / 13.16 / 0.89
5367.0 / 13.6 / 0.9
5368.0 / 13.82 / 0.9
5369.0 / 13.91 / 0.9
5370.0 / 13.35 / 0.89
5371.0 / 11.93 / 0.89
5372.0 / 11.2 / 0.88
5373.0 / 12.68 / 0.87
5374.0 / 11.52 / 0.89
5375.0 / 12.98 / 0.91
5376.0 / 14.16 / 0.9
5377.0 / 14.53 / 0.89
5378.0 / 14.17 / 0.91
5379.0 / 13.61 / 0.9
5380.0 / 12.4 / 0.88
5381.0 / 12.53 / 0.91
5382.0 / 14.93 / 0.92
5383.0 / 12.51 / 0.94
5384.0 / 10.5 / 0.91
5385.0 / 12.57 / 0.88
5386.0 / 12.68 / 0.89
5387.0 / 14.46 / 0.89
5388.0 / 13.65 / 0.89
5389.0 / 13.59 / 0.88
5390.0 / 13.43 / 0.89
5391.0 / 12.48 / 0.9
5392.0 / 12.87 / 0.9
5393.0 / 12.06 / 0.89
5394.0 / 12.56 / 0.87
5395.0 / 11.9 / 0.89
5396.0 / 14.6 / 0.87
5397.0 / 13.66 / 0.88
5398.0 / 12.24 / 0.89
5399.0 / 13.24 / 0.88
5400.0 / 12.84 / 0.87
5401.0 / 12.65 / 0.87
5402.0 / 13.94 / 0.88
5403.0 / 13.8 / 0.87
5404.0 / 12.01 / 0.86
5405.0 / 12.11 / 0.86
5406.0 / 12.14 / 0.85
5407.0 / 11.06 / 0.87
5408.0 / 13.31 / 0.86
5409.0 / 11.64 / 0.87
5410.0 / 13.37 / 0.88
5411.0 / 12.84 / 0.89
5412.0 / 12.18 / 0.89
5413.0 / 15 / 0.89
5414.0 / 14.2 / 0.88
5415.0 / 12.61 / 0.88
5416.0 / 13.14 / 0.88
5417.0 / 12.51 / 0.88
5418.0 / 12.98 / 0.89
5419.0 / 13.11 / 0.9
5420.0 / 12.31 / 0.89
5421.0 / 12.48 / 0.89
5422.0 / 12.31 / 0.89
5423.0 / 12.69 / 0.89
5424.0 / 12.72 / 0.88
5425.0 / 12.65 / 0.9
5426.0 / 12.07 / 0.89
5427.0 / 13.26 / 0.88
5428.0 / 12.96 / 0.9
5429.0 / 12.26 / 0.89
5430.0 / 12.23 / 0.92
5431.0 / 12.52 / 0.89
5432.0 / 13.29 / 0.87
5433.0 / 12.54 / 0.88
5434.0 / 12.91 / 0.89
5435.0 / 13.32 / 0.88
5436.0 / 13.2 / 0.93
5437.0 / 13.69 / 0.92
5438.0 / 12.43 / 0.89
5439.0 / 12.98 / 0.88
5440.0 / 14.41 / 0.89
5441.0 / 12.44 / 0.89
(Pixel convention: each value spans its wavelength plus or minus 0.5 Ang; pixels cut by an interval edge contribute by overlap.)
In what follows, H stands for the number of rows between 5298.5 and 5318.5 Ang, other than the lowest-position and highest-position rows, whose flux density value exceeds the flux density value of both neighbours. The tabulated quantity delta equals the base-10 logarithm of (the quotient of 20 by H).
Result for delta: 0.70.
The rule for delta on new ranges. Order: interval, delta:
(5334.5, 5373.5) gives 0.26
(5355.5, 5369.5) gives 0.82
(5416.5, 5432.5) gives 0.70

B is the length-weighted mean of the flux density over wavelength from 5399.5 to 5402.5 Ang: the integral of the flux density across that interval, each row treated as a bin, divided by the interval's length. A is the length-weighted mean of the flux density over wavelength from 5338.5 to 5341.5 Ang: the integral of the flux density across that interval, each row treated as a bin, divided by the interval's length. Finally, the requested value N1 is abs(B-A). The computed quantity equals 1.0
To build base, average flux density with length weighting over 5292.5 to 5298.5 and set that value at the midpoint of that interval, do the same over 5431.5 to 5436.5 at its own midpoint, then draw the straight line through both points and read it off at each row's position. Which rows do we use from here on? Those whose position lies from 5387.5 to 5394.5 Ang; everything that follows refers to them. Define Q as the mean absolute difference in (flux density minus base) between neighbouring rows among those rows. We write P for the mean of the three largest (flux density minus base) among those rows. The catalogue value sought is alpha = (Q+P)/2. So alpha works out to 0.38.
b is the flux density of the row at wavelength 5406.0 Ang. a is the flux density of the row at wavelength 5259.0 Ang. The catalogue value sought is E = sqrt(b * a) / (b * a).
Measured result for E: 0.0767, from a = 14.01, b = 12.14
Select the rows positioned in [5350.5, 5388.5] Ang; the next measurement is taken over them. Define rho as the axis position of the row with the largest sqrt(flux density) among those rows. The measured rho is 5382.0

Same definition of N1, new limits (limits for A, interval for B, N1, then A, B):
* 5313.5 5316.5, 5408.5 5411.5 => 0.7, 13.3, 12.6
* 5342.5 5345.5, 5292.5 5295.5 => 0.8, 13.6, 14.4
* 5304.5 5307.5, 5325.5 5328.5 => 0.2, 13.2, 13.4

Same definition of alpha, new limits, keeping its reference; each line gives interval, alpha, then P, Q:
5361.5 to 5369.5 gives 0.37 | 0.40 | 0.3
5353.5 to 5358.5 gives 0.80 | 0.42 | 1.2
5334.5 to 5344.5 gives 0.92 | 0.81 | 1.0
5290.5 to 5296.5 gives 0.71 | 0.69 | 0.7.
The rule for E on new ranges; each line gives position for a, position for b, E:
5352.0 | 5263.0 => 0.0751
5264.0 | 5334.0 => 0.0780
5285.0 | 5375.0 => 0.0730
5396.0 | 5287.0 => 0.0717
